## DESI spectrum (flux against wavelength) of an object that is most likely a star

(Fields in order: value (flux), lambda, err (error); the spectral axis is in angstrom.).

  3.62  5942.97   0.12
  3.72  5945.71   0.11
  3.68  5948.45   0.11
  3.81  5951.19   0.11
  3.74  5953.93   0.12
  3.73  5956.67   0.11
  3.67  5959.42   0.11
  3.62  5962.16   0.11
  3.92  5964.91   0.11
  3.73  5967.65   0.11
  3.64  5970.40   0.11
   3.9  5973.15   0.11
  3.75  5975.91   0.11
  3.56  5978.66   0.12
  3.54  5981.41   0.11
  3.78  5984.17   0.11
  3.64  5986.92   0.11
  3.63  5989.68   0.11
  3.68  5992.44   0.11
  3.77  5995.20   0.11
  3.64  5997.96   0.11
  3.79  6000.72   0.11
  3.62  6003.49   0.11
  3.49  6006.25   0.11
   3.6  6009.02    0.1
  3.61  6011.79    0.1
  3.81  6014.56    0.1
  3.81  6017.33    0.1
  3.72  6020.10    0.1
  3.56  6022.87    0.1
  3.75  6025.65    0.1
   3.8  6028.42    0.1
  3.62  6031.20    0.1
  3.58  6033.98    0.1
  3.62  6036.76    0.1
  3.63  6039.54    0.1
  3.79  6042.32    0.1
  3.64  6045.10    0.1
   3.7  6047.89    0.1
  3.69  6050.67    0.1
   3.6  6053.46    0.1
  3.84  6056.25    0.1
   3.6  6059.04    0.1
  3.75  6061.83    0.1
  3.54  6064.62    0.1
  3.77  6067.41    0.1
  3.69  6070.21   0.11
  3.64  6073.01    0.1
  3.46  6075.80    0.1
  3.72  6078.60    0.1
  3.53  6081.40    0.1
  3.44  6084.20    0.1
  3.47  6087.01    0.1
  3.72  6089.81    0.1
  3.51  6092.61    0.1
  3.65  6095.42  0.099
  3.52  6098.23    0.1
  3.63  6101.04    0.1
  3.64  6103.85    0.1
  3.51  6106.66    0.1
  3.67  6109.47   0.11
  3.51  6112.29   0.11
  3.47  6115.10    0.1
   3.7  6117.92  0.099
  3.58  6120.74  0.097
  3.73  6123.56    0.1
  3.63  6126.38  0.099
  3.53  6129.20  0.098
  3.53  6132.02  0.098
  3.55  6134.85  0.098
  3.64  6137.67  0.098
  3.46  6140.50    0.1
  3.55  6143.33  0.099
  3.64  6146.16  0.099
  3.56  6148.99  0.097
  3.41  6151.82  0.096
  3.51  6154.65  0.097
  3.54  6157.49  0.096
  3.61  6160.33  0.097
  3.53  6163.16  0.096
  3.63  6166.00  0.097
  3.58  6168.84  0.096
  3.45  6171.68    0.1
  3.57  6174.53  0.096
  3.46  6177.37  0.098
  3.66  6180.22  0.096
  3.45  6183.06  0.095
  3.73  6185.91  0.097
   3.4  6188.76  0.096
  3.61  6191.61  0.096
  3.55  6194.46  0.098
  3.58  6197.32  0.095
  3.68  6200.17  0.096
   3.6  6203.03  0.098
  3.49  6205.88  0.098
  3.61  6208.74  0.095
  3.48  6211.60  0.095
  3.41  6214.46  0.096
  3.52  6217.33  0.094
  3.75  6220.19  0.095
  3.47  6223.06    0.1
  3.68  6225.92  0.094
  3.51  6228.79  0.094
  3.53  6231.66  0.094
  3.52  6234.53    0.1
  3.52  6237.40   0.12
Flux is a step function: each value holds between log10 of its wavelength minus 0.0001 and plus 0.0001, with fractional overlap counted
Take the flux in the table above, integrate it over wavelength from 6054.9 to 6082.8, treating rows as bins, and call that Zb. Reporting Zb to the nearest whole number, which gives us 102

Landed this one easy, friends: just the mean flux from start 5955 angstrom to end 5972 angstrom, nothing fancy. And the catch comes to 3.72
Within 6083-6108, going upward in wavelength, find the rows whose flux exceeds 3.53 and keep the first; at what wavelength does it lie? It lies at 6089.81 angstrom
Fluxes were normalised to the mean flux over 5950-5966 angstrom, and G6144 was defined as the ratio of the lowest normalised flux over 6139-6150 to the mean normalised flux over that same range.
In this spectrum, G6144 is 0.974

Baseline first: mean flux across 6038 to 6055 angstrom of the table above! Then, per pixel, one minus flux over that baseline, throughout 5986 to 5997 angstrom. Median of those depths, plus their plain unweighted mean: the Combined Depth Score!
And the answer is 0.003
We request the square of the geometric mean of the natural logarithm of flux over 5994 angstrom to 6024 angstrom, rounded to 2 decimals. 1.69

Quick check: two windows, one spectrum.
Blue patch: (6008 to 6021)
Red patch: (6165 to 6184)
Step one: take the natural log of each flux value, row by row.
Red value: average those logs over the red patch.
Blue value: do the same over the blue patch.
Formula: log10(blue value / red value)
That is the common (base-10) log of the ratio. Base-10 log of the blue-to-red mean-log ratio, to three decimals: 0.016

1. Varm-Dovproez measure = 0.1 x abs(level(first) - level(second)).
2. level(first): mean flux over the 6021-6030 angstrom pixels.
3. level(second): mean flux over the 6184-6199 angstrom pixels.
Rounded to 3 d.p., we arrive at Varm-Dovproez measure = 0.013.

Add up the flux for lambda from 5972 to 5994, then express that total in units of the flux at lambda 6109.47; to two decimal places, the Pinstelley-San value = 8.03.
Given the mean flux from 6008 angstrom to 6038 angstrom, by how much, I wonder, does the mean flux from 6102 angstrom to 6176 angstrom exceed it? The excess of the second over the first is -0.11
